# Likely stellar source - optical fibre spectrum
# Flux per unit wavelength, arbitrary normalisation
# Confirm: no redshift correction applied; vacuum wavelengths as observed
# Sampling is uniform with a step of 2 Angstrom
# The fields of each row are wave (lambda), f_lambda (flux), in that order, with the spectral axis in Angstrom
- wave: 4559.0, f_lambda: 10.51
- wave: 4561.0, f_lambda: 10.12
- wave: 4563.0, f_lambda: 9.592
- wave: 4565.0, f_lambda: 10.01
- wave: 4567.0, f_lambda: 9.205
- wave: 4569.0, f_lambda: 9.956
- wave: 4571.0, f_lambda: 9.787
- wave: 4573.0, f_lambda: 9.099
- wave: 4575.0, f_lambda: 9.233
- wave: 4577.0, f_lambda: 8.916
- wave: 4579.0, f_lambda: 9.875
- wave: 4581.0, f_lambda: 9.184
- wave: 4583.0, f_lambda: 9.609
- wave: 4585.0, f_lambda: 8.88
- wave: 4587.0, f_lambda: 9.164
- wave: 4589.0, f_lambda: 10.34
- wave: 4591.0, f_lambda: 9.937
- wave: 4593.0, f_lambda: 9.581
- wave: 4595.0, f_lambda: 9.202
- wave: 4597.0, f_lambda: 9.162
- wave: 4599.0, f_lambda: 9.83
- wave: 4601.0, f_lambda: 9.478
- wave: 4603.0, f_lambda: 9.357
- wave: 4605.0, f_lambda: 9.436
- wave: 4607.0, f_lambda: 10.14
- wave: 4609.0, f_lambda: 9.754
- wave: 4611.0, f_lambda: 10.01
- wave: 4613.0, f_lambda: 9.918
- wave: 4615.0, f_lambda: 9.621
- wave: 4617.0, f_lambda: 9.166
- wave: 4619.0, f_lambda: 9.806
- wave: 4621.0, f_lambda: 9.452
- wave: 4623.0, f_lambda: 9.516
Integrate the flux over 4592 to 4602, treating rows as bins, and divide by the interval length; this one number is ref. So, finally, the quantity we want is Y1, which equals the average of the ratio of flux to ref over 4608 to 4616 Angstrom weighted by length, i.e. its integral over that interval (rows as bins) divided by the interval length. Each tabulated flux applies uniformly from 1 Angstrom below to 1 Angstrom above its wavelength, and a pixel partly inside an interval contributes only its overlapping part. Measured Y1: 1.04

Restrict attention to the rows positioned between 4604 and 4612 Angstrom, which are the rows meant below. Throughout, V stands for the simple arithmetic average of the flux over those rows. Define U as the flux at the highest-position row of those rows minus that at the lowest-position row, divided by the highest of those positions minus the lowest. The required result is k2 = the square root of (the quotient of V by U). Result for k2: 10.1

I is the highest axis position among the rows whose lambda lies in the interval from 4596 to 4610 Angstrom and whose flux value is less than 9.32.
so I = 4597.0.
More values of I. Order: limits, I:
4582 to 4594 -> 4587.0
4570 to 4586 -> 4585.0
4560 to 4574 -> 4573.0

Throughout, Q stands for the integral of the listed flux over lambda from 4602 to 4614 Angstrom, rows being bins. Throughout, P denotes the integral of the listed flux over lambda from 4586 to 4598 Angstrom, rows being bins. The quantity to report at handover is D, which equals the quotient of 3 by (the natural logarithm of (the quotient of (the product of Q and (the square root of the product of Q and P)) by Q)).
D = 0.6311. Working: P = 115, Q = 117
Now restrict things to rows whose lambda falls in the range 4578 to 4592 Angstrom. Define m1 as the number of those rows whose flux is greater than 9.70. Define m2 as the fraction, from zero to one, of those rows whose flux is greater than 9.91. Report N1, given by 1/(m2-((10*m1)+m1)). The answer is -0.031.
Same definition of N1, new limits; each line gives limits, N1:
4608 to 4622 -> -0.023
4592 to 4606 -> -0.091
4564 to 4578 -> -0.031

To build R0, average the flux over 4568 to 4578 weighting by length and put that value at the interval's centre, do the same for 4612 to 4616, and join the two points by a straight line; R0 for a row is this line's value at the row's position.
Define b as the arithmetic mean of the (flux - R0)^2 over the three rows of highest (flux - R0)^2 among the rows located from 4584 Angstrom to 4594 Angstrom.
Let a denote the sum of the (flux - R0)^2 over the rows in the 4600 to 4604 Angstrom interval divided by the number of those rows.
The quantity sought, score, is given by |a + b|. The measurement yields 0.45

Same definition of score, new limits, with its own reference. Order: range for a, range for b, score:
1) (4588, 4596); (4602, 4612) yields 0.35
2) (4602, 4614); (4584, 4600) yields 0.49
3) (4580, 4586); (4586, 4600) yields 0.50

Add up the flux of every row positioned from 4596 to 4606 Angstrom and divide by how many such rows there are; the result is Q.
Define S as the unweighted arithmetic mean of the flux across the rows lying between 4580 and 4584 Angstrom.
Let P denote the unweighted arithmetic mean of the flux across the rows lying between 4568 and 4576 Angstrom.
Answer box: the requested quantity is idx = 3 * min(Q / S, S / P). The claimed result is 2.96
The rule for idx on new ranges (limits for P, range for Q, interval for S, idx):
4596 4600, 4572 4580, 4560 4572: 2.85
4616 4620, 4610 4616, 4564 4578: 2.99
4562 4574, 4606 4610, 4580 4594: 2.97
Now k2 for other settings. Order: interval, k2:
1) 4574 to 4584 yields 14.1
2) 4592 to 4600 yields 15.1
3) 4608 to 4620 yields 43.2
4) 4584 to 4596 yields 17.2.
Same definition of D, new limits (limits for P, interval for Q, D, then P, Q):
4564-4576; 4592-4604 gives 0.6335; 115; 113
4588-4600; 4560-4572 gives 0.6303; 116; 117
